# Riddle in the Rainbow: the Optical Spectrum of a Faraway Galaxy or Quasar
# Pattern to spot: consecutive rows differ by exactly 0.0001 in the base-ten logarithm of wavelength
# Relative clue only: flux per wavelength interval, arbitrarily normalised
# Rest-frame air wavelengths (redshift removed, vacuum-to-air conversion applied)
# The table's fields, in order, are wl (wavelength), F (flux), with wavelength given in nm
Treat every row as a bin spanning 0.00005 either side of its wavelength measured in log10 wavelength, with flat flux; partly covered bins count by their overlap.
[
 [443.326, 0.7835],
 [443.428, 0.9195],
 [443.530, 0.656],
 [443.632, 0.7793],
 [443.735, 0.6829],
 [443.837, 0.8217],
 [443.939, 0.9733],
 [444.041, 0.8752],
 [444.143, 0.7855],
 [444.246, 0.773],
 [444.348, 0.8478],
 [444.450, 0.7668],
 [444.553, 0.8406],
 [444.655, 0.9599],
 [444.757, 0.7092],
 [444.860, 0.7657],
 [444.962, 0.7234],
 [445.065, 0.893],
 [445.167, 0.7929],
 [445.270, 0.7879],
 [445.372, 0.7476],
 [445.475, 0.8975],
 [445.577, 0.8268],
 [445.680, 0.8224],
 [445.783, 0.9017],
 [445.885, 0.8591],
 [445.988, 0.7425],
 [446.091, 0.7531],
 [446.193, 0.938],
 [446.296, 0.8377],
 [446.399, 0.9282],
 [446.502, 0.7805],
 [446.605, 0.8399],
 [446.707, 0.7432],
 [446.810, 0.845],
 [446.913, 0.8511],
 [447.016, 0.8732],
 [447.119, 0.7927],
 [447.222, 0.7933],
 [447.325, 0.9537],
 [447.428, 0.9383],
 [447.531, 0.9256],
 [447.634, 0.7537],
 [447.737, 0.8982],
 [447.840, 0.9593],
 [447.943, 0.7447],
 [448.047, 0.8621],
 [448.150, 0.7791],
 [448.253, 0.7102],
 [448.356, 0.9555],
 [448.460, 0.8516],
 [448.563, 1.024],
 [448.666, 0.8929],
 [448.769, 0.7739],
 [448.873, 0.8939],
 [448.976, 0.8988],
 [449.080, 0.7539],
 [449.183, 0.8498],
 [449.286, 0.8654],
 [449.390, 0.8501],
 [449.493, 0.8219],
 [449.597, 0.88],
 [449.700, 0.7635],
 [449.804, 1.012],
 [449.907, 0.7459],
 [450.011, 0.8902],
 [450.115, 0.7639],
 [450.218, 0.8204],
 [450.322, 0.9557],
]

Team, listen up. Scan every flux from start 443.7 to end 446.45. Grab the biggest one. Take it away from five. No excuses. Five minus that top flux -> 4.03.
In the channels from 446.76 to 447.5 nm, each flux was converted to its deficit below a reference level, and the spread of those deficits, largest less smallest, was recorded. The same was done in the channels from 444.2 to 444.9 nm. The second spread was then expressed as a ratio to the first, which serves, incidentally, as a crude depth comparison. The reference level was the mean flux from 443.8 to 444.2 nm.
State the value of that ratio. 1.6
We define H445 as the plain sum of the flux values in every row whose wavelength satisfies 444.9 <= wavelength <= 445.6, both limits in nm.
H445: 5.7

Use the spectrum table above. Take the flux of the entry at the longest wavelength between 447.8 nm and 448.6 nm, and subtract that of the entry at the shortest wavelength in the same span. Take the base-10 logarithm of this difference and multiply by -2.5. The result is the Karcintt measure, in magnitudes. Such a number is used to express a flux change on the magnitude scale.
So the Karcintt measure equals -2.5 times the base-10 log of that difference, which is 3.0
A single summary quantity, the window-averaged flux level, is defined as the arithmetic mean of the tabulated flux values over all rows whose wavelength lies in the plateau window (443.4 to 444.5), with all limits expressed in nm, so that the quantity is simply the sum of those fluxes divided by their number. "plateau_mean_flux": 0.81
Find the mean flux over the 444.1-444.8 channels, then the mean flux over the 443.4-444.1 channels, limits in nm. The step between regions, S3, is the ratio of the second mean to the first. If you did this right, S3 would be 1.00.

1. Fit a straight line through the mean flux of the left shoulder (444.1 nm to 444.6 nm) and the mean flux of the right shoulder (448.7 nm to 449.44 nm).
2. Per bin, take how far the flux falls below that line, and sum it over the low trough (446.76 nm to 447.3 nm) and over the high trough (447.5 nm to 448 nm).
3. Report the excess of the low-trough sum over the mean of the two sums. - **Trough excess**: 0.05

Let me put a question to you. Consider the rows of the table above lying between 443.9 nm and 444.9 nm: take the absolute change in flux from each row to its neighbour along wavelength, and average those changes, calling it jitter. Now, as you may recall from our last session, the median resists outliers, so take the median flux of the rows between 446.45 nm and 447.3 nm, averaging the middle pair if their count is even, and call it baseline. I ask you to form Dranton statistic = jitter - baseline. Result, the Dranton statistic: -0.721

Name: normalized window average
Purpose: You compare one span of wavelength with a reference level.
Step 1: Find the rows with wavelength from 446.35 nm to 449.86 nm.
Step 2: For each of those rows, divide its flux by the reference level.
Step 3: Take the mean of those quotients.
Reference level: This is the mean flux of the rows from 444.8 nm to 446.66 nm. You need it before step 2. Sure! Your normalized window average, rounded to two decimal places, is 1.04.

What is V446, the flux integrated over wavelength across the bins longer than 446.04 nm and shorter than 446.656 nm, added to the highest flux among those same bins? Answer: 1.46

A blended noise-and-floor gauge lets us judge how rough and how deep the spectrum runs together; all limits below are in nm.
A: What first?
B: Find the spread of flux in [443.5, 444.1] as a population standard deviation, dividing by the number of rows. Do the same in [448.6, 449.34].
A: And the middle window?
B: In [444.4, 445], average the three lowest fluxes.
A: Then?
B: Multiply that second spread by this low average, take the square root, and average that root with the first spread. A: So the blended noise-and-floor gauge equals 0.155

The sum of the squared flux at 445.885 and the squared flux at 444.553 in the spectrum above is 1.44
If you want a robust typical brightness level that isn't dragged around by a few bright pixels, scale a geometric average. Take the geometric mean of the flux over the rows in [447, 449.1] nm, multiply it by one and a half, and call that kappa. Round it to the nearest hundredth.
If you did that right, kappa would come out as 1.28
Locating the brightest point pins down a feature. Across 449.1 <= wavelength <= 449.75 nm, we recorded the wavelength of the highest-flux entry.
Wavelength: 449.597 nm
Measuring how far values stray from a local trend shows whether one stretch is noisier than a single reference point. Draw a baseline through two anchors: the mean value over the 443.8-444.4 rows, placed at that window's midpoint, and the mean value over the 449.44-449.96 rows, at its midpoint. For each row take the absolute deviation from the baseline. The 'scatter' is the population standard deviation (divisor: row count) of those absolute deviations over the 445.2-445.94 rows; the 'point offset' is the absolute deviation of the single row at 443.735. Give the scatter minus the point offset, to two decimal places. -0.14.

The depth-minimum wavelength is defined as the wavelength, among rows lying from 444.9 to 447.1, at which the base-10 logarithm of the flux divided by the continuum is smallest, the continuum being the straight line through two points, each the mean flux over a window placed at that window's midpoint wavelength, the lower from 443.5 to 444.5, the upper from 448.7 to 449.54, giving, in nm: 444.962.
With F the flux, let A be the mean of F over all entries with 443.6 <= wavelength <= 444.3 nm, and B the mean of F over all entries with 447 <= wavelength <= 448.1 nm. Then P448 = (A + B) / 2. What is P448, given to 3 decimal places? 0.838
